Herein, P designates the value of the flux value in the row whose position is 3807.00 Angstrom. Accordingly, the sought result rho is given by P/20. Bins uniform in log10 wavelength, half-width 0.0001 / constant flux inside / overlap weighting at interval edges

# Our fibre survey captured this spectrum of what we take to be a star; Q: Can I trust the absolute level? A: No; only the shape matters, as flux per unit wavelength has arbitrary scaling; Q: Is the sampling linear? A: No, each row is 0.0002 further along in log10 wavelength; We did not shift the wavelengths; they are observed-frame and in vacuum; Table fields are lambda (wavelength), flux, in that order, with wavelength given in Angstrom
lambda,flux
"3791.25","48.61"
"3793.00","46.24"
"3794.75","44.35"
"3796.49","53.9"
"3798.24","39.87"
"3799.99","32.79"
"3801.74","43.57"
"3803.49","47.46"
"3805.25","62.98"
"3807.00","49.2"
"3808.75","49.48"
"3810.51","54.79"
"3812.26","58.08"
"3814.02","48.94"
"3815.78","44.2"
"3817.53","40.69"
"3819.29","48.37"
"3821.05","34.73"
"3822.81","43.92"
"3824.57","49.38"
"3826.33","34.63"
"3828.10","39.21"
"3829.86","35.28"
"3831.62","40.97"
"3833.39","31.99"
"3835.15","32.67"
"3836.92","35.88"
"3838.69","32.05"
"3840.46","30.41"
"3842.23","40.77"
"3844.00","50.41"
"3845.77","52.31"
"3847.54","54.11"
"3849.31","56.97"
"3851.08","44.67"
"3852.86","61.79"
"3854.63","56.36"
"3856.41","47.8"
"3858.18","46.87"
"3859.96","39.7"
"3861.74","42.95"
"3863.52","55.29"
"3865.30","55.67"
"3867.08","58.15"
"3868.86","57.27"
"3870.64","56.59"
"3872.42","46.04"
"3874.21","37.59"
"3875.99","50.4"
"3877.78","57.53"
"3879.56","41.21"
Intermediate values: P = 49.2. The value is 2.46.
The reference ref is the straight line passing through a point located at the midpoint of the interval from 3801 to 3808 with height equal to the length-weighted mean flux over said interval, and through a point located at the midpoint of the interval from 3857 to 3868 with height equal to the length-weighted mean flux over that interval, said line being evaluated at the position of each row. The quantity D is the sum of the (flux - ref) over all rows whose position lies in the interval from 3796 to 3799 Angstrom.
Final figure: -8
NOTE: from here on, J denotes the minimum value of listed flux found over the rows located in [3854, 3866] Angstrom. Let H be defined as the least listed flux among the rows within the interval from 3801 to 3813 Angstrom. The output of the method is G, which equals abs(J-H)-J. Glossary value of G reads -35.8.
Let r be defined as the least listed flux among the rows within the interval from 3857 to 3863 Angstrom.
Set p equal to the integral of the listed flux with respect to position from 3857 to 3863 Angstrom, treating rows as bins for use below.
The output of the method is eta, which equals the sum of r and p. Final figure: 305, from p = 265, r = 39.7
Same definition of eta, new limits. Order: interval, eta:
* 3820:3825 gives 246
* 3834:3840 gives 231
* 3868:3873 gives 315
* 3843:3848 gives 310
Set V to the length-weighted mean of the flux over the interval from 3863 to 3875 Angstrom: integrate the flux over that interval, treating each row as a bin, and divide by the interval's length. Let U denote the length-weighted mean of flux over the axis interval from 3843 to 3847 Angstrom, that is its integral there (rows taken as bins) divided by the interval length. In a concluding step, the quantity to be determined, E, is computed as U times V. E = 2689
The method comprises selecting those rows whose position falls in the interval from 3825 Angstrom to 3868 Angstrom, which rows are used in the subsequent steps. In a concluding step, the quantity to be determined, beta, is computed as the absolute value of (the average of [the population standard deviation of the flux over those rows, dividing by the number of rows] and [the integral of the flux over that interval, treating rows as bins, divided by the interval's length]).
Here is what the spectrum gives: 27.3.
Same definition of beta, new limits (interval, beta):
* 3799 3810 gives 28.3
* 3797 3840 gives 25.7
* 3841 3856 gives 29.0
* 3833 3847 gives 23.5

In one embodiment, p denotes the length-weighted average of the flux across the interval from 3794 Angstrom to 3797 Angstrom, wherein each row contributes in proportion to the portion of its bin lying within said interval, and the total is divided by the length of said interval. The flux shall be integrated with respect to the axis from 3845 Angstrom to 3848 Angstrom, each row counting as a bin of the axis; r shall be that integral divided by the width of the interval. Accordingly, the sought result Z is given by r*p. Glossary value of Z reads 2597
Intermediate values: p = 49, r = 53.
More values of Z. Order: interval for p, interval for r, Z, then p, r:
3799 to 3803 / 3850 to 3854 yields 2099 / 39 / 54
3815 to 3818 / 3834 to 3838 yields 1453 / 43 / 34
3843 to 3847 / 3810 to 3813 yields 2908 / 51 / 57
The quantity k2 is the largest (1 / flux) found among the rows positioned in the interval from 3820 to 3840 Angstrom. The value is 0.0313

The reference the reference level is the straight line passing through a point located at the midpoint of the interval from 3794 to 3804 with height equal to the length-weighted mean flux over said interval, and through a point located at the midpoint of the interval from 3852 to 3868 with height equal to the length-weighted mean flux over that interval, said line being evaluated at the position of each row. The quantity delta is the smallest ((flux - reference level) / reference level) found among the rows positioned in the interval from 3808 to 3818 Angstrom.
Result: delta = -0.12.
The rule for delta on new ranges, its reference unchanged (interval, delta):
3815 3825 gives -0.25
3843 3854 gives -0.11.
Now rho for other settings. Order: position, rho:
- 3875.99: 2.52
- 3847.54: 2.71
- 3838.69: 1.60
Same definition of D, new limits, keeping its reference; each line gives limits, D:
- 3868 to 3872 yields 15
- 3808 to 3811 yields 3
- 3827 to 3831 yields -26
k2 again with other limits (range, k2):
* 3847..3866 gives 0.0252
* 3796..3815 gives 0.0305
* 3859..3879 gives 0.0266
